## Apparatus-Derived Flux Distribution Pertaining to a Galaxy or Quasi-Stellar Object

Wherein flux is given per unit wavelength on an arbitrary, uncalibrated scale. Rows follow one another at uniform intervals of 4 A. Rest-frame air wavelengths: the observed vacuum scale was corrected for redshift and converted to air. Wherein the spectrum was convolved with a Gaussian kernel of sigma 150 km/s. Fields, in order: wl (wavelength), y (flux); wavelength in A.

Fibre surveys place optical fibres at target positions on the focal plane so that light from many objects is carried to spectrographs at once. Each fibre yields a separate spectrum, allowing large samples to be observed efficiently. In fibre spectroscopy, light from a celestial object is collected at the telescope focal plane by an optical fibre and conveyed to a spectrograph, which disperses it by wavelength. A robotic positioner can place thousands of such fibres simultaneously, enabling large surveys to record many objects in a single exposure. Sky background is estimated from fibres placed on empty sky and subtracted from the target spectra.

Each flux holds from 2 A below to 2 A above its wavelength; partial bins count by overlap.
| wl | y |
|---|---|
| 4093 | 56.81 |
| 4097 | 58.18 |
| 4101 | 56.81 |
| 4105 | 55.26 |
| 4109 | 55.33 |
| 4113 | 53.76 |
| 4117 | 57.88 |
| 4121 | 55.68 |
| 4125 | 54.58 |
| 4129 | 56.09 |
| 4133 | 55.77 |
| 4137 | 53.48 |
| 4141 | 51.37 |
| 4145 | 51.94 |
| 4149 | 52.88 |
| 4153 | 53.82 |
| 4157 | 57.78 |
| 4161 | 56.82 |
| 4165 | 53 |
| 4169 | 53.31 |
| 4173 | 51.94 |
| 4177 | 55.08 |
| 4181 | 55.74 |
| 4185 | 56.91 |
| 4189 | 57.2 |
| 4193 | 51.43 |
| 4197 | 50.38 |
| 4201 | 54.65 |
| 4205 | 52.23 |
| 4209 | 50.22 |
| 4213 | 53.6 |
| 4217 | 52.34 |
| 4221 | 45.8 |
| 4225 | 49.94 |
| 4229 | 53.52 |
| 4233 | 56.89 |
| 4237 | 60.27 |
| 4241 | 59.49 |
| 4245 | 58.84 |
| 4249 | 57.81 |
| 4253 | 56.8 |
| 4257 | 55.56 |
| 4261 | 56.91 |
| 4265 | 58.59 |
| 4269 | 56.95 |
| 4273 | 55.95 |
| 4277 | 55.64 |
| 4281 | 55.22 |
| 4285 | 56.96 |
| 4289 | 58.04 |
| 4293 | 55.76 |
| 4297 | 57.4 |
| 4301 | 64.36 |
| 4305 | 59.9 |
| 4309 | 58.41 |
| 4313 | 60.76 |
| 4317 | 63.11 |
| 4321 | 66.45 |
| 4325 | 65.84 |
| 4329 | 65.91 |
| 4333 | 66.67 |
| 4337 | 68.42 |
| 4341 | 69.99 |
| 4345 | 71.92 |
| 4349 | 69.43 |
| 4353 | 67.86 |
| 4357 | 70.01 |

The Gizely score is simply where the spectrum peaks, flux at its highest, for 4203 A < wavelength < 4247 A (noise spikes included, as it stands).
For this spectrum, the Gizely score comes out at 4237 A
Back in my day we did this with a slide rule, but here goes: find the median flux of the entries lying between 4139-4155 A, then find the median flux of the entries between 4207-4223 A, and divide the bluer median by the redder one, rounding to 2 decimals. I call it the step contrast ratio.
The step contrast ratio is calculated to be 1.02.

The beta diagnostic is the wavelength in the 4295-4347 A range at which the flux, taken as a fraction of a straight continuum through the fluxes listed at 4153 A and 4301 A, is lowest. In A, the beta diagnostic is 4297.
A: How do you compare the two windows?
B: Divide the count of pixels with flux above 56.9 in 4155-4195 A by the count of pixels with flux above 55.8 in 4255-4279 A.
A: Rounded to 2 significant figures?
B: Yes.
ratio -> 0.75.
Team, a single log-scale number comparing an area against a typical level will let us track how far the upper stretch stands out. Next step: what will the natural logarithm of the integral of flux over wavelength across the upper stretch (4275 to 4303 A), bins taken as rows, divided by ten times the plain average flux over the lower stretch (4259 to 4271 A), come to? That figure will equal 1.0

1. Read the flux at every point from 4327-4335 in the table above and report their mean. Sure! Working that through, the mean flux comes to 66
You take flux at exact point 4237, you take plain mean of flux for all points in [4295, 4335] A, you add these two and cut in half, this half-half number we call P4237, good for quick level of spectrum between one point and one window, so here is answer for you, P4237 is 62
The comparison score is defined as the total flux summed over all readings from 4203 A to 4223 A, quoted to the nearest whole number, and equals 254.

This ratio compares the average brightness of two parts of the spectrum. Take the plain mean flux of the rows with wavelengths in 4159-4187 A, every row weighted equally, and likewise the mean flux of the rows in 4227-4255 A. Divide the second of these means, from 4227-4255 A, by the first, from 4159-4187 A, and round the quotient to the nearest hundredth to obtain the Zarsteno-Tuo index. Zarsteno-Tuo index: 1.05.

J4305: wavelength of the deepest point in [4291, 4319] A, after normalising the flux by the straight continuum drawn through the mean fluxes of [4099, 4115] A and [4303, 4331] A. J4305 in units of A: 4293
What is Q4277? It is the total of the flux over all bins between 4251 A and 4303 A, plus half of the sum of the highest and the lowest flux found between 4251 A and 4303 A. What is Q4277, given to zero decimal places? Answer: 804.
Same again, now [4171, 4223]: 739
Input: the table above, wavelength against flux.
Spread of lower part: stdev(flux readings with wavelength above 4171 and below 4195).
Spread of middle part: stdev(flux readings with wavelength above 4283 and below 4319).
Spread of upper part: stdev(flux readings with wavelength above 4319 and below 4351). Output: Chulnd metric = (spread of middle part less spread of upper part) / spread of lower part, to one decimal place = 0.3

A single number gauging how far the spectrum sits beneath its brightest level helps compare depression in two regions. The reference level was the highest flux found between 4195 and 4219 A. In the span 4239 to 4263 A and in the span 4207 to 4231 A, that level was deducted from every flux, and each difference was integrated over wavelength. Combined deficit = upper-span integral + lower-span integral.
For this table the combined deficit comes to -20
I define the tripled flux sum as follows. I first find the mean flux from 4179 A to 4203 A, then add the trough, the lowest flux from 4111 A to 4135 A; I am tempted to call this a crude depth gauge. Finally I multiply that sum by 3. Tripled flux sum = 324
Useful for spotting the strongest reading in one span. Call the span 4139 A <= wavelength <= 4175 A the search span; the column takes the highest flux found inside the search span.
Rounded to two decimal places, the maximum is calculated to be 57.78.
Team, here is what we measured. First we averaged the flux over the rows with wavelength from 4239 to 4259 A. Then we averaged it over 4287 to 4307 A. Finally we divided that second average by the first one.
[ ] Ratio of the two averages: 1.02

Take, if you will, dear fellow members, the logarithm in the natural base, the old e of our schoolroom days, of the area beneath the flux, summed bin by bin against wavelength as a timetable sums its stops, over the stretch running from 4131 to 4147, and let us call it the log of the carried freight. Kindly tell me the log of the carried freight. 6.75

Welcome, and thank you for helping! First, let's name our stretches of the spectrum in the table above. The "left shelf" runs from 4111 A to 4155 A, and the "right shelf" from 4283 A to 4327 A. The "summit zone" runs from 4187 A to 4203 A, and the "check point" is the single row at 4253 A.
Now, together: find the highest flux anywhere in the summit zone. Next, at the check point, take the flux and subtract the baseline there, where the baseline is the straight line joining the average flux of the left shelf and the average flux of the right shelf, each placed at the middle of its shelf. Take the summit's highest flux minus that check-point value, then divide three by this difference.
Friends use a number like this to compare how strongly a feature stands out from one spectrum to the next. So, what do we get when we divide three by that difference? 0.0507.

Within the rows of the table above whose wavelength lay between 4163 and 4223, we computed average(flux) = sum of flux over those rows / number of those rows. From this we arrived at 53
